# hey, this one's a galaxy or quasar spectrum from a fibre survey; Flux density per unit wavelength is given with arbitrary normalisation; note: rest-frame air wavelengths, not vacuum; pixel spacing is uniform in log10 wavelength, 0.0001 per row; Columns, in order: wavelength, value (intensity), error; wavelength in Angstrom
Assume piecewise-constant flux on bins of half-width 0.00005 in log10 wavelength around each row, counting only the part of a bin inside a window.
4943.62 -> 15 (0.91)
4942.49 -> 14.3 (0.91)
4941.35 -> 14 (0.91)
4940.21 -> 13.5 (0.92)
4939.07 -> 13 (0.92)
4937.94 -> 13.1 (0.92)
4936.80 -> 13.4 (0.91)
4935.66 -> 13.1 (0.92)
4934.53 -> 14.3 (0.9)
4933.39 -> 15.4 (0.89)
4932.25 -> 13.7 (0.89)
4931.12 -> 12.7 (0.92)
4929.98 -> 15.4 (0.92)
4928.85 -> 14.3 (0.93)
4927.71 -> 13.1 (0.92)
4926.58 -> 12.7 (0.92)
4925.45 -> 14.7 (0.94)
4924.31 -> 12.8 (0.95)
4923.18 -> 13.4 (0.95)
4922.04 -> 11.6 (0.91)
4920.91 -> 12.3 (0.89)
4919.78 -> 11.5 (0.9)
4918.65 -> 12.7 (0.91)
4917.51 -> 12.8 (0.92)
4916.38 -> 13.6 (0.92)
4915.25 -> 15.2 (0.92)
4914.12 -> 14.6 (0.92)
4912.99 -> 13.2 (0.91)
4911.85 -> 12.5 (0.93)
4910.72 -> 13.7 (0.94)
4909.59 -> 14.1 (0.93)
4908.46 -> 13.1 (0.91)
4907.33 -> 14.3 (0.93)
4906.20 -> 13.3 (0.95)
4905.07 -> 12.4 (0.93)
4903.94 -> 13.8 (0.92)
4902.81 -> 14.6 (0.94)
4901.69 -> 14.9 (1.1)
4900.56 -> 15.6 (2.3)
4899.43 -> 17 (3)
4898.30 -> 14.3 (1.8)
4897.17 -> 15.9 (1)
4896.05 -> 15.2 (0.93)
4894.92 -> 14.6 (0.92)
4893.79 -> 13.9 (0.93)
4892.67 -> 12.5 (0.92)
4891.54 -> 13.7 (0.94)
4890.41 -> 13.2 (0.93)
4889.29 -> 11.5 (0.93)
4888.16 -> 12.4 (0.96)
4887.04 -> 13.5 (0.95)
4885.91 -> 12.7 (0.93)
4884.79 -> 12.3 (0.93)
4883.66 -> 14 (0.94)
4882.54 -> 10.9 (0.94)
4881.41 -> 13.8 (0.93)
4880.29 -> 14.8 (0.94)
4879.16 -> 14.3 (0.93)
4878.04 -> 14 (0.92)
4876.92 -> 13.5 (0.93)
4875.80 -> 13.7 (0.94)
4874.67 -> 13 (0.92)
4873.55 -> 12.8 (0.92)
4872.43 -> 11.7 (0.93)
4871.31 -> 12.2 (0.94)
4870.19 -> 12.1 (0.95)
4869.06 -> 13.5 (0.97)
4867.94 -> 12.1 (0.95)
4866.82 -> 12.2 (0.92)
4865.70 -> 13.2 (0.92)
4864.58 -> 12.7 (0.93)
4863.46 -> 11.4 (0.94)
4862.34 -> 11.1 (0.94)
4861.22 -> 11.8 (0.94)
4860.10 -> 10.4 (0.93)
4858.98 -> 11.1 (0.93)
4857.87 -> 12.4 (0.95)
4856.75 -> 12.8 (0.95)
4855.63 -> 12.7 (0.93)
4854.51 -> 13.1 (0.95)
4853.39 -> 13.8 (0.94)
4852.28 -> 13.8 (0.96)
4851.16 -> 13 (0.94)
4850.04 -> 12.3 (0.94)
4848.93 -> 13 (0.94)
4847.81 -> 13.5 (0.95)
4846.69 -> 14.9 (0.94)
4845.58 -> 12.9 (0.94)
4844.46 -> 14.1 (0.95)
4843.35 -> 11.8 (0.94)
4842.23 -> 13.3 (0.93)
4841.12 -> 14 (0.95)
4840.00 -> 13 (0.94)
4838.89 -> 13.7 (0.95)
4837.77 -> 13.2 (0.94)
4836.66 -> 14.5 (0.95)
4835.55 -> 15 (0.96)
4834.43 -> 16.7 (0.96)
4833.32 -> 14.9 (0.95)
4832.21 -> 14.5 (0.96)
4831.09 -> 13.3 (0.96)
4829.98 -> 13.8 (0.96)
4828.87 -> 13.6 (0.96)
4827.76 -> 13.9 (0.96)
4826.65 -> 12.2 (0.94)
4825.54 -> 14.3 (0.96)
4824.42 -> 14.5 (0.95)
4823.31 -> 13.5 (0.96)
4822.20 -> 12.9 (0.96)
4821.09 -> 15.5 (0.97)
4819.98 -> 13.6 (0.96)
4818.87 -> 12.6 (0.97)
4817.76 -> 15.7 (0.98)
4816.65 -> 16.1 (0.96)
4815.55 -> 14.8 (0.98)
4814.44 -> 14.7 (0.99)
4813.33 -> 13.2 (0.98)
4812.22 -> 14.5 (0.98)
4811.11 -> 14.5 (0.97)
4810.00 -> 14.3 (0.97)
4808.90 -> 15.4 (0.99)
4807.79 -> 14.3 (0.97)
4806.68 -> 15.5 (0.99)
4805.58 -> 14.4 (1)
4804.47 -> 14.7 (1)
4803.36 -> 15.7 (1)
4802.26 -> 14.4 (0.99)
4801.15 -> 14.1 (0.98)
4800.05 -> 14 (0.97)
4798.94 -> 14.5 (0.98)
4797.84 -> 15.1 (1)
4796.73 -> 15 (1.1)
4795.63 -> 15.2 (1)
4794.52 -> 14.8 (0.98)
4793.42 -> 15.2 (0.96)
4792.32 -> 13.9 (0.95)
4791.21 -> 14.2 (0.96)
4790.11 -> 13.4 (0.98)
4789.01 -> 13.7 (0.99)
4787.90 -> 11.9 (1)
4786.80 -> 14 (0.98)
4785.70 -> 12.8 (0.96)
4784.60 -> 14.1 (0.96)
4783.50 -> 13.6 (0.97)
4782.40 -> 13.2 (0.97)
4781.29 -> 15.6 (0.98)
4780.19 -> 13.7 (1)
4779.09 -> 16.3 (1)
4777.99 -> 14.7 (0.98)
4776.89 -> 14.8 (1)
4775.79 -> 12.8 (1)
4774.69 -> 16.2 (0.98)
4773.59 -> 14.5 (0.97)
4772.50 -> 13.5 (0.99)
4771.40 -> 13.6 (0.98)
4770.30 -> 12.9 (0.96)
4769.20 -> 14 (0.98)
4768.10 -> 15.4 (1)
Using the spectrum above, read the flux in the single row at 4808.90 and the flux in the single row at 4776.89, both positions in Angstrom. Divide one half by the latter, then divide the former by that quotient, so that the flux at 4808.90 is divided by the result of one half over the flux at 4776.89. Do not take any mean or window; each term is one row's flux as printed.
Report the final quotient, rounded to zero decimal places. 456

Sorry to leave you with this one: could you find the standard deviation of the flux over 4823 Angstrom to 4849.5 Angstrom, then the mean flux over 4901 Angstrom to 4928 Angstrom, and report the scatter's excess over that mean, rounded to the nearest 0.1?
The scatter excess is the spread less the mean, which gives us -12.4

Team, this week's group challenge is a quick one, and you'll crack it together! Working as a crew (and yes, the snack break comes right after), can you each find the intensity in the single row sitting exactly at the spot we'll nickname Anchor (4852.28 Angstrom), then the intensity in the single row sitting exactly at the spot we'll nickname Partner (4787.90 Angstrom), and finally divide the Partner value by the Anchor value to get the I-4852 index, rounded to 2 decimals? 0.86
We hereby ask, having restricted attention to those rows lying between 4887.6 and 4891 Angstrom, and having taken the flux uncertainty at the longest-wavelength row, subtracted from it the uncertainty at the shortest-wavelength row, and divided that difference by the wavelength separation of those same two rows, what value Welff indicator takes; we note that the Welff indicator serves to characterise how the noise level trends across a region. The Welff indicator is -0.013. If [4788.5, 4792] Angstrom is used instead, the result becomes -0.014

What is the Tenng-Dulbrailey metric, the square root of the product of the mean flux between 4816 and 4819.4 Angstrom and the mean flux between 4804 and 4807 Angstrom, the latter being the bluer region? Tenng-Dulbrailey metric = 14.8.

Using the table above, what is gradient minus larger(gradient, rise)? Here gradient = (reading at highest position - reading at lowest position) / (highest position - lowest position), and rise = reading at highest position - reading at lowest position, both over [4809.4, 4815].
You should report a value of -0.31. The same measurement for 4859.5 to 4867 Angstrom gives -1.53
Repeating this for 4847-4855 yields 0.00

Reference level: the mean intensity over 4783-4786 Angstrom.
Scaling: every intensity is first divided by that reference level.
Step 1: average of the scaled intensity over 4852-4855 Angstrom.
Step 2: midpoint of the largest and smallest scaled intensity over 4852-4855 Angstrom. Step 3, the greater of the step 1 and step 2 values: 1.00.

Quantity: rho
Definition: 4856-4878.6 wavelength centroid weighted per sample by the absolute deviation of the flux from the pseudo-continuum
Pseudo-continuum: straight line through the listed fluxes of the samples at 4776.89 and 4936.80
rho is 4864.9 Angstrom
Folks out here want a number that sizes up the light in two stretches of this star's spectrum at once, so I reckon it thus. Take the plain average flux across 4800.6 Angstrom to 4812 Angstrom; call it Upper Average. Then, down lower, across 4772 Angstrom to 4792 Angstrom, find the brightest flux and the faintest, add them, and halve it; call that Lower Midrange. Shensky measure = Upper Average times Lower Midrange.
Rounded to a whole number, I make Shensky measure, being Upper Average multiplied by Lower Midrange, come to 208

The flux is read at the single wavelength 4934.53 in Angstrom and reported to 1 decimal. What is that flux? 14.3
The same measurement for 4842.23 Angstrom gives 13.3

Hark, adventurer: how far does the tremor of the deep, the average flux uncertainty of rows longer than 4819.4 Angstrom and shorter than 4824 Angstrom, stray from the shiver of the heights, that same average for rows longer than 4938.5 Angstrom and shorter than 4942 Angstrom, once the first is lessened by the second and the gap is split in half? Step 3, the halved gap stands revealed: 0.023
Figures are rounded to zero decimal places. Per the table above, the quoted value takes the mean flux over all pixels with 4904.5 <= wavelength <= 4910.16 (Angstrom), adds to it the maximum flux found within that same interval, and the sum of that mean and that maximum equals 28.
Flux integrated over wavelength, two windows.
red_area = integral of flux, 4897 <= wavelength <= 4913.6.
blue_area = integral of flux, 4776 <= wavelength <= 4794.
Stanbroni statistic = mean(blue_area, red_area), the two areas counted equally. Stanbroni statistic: 244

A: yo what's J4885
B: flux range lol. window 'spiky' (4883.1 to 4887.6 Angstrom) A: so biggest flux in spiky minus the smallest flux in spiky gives 1.7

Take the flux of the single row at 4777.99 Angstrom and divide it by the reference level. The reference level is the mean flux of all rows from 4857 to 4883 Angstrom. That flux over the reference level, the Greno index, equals 1.17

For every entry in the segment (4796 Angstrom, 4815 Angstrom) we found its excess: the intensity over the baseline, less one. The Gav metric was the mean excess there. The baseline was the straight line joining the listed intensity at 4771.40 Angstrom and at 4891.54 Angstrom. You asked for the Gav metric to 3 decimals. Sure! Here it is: 0.072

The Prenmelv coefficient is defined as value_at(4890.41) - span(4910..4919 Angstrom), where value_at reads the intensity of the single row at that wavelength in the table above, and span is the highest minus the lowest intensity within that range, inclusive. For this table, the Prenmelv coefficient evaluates 10.5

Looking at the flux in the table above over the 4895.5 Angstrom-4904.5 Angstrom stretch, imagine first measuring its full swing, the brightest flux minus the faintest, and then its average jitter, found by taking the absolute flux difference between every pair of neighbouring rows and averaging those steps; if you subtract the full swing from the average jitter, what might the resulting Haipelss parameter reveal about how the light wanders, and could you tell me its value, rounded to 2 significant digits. -2.0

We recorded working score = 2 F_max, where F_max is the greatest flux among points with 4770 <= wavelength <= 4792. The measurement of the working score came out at 32.6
